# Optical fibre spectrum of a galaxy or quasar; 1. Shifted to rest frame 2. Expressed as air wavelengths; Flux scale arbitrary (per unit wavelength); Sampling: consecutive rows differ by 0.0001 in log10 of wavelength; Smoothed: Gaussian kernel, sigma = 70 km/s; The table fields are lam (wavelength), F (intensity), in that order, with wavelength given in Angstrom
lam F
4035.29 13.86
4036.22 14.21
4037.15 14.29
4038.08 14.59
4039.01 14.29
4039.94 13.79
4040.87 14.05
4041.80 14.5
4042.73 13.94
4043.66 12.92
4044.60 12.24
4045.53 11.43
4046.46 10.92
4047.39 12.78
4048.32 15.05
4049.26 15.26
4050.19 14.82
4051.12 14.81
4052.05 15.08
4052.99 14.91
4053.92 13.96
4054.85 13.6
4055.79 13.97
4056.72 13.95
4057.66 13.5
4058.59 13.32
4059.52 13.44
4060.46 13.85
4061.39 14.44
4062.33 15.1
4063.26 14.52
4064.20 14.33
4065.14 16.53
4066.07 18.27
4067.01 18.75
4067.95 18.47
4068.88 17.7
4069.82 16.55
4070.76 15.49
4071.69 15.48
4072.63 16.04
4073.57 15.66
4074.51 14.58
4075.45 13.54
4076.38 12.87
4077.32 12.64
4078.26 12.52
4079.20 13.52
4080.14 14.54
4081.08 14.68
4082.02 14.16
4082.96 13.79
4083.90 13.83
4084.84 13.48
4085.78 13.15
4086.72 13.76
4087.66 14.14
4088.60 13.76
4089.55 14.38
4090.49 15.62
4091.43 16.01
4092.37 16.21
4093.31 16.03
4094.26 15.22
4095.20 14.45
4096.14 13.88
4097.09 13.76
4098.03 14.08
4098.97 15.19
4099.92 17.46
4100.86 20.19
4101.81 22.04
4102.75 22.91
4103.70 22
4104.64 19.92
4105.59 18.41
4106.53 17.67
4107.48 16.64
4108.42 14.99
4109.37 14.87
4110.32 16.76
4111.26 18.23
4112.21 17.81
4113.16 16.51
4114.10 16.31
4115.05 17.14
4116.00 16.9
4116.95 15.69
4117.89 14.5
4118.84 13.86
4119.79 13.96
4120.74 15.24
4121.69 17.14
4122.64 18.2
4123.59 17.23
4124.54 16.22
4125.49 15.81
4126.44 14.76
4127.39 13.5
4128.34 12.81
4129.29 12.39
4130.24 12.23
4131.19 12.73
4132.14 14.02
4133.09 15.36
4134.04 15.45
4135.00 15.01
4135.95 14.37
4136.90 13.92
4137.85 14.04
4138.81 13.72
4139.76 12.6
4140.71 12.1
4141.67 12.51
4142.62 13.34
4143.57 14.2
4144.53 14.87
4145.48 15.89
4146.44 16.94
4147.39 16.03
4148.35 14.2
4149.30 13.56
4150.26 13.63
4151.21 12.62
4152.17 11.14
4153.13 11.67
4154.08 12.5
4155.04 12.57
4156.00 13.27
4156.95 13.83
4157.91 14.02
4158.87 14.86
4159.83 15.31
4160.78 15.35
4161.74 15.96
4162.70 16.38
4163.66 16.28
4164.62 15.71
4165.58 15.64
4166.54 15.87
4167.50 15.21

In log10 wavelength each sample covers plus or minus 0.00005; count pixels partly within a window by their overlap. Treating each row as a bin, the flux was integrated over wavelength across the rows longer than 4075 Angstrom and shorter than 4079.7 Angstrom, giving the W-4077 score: 61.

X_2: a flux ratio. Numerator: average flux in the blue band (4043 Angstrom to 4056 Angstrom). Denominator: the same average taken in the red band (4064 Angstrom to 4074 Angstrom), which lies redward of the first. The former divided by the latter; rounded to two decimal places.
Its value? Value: 0.82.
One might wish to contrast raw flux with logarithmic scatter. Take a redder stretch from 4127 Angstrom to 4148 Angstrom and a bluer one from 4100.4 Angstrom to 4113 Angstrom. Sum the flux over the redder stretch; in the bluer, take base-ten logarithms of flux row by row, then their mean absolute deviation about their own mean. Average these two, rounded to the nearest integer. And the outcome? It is 154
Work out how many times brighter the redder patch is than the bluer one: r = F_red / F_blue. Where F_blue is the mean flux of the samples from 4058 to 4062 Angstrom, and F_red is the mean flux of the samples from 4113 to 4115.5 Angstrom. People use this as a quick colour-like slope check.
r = 1.21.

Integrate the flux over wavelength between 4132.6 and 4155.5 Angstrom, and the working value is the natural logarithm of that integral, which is 5.76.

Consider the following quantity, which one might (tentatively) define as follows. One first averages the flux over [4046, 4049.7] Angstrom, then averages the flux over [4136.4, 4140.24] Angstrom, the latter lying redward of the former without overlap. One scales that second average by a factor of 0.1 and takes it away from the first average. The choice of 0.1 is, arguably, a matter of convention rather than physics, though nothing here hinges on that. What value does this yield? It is 12.1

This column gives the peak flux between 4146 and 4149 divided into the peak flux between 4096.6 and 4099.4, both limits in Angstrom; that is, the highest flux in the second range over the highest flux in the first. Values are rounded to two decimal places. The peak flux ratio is 0.90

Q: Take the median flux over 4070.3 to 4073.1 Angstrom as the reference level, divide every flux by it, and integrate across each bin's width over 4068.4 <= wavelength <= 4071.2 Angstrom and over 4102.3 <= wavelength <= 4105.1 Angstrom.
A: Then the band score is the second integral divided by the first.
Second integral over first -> 1.3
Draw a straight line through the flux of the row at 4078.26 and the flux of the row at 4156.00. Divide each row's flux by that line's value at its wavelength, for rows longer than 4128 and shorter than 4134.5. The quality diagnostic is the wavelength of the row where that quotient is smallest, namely 4130.24 Angstrom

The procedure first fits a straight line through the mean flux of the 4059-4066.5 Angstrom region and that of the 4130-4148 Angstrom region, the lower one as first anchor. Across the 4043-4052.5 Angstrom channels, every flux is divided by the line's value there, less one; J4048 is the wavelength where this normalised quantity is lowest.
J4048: 4046.46 Angstrom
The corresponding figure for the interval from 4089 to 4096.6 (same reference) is 4096.14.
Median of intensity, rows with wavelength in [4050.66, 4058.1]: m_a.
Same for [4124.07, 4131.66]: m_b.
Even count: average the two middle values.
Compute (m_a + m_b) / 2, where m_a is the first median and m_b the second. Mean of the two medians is 13.6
